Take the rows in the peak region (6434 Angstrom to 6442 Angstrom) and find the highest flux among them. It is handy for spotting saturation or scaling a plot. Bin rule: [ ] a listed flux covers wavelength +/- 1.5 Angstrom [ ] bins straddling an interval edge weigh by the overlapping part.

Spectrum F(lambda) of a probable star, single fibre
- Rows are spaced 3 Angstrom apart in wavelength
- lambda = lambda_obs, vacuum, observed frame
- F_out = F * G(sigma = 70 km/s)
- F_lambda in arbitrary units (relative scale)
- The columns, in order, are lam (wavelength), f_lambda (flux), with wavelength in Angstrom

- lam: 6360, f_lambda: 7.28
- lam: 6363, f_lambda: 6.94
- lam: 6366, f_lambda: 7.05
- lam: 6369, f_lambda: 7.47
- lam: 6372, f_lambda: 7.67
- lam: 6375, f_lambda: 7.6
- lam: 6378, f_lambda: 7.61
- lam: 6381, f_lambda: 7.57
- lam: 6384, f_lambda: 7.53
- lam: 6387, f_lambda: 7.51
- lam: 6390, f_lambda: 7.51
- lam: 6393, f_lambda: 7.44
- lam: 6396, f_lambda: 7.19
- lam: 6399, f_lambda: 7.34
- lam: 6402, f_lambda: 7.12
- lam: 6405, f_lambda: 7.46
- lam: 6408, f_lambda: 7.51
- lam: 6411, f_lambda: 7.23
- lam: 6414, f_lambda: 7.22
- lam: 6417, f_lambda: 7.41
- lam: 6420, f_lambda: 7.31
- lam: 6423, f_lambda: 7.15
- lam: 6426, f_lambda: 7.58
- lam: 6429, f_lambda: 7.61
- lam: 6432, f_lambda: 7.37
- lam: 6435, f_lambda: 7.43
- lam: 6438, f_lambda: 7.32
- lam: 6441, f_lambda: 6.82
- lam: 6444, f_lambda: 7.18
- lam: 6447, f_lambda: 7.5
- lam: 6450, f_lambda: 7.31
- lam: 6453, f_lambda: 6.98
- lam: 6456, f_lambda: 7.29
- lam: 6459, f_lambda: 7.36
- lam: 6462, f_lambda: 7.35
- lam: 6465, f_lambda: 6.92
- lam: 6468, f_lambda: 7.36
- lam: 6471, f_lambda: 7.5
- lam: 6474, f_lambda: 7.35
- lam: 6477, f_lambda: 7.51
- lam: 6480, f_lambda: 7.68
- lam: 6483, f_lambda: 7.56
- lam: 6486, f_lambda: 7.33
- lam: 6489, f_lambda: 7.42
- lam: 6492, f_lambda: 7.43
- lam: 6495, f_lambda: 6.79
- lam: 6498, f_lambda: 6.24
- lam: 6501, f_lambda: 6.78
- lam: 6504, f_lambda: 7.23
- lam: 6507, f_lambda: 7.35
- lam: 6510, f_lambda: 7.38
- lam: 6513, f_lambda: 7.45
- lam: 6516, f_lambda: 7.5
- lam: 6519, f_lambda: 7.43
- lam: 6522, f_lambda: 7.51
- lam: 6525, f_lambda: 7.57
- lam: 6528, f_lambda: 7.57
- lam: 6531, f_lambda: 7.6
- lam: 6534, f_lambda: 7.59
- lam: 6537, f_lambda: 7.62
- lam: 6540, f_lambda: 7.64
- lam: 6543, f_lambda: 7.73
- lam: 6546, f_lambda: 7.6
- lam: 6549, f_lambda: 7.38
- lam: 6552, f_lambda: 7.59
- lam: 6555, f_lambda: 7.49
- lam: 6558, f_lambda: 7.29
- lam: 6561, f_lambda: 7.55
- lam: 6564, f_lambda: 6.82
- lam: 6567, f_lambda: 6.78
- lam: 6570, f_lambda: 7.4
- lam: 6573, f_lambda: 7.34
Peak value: 7.43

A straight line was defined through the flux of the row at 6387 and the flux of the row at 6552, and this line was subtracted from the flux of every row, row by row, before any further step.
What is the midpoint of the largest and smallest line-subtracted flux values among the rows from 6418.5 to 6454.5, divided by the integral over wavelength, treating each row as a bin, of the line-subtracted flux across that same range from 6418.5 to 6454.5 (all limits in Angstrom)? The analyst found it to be 0.037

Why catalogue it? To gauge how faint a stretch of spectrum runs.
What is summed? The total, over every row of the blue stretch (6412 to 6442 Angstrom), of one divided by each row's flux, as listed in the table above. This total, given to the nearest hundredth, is 1.37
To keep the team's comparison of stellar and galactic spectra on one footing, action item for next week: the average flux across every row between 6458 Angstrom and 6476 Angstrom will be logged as 7.31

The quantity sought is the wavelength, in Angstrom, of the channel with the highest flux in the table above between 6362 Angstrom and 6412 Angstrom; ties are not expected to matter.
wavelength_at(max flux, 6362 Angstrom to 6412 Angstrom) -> 6372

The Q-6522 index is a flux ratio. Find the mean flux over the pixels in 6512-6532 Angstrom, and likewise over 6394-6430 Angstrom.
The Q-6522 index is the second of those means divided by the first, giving 0.977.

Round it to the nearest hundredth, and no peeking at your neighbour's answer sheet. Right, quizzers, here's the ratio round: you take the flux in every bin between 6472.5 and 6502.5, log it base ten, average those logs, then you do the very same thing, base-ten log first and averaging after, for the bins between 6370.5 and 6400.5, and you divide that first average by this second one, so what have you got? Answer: 0.98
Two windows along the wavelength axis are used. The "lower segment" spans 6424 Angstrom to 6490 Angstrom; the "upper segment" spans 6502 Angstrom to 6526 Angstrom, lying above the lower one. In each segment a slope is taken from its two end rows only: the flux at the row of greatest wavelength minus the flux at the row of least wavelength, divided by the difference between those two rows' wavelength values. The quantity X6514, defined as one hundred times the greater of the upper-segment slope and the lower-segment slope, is 1.6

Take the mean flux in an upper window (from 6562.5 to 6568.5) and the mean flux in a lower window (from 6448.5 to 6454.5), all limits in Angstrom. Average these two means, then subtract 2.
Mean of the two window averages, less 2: 4.97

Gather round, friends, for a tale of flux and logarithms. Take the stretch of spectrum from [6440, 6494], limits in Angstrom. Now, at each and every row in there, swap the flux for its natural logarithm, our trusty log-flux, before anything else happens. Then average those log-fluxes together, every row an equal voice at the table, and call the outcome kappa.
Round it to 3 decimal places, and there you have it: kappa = 1.991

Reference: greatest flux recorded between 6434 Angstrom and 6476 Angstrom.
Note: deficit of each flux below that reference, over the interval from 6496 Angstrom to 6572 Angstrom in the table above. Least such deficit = -0.23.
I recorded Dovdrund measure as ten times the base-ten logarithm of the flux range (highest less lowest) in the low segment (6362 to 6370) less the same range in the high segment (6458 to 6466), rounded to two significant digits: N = -10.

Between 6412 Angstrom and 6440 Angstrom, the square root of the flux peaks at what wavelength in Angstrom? 6429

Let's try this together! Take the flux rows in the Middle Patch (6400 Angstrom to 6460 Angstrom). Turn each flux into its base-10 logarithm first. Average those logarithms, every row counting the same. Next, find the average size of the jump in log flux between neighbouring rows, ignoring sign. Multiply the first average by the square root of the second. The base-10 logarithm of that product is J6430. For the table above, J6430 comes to -1.01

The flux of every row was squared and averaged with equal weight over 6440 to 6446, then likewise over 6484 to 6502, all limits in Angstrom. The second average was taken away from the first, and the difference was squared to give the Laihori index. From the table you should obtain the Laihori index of 0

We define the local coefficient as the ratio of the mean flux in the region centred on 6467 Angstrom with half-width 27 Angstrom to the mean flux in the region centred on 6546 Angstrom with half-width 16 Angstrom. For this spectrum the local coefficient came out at 0.970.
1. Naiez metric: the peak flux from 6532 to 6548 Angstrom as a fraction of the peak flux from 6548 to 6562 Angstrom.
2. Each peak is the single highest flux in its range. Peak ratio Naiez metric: 1.02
